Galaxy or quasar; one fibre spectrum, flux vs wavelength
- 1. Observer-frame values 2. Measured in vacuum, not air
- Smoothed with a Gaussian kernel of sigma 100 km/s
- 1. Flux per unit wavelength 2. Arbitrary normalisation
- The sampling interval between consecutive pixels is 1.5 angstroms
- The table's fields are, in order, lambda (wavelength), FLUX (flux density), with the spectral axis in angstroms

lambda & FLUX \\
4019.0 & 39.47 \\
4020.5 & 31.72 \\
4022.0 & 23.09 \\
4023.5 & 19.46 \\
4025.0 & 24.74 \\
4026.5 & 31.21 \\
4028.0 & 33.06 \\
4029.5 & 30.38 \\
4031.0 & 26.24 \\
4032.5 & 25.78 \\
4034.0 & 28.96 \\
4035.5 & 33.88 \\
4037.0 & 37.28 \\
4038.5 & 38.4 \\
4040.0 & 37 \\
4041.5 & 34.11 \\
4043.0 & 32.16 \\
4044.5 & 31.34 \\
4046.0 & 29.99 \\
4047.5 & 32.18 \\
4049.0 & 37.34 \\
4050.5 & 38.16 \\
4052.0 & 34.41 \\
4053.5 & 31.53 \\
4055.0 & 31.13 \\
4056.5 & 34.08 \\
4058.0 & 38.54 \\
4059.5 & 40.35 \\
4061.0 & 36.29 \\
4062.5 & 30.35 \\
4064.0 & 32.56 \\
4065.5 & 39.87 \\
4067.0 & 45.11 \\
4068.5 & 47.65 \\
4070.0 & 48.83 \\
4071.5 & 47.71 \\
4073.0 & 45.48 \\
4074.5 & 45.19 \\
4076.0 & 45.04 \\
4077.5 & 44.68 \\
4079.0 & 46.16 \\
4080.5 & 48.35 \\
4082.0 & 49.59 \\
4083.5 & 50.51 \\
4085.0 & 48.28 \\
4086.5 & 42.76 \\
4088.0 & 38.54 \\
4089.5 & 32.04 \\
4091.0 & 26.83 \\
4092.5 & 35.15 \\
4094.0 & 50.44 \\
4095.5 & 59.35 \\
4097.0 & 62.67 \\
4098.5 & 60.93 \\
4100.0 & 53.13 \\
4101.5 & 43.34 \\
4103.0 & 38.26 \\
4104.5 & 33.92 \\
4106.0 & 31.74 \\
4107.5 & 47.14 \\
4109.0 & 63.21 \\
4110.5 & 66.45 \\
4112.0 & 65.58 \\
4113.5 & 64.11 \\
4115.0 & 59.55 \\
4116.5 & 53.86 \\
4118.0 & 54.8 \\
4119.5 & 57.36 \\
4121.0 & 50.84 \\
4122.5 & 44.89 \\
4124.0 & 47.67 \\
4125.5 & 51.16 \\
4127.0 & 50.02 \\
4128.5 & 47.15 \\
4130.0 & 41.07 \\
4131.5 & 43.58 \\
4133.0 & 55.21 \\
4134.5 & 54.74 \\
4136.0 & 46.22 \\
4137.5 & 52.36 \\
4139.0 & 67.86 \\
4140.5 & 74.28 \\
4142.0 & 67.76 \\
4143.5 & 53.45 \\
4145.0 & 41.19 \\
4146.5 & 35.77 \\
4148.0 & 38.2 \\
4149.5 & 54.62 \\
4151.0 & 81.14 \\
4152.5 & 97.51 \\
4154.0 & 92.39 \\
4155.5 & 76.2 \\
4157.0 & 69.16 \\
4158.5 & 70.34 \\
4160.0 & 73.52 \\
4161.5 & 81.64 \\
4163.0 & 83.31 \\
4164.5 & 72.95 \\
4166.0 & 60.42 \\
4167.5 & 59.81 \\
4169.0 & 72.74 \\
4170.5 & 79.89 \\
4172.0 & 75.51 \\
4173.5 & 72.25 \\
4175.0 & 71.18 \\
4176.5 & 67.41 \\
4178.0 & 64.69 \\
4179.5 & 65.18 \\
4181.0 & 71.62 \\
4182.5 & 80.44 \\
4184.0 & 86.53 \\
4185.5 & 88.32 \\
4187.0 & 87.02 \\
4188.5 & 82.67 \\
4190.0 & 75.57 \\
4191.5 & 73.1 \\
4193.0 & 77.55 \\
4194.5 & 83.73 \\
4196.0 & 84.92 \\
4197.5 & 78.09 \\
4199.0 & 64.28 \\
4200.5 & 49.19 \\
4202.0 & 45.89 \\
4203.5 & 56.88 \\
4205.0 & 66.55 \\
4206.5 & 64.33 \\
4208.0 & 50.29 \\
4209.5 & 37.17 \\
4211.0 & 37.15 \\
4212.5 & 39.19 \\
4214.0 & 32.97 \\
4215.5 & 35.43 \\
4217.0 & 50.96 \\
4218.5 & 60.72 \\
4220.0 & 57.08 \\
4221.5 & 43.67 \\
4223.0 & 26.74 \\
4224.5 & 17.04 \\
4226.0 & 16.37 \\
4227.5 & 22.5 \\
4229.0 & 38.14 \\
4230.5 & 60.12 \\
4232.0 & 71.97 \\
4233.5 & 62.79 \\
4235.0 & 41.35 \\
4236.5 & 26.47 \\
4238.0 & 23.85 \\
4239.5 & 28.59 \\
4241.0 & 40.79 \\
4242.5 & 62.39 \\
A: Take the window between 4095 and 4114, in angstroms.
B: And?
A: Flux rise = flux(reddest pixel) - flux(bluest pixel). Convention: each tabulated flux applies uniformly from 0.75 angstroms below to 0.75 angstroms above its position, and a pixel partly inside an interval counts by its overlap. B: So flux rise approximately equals 5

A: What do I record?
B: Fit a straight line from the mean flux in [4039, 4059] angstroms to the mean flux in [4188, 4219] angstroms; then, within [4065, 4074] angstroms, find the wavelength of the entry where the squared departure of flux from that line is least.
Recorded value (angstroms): 4065.5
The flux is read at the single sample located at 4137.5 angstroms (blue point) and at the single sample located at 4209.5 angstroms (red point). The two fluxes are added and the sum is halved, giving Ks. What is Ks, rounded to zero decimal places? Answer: 45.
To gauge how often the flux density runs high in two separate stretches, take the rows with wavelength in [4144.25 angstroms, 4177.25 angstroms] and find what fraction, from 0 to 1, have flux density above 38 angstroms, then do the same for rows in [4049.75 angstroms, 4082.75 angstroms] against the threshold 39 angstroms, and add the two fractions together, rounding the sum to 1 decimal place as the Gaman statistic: 1.5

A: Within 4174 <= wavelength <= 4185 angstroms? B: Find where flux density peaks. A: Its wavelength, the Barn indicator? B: 4184.0 angstroms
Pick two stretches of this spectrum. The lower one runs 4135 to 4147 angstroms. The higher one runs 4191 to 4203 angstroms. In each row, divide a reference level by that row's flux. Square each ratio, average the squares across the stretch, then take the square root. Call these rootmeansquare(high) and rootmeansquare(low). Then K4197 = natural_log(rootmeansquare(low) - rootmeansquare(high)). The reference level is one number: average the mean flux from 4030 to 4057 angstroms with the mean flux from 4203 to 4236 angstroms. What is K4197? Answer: -1.77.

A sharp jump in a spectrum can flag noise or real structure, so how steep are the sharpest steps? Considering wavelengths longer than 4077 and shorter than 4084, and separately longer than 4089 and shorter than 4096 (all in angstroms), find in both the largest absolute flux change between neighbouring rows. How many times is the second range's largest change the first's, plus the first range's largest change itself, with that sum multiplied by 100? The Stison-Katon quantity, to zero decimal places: 917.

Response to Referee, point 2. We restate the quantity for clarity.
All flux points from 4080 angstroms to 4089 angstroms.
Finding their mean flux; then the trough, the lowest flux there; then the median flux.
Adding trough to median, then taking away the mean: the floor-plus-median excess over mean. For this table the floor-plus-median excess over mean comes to 41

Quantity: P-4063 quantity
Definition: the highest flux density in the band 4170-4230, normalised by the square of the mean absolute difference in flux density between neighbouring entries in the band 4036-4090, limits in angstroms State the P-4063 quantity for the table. 13.1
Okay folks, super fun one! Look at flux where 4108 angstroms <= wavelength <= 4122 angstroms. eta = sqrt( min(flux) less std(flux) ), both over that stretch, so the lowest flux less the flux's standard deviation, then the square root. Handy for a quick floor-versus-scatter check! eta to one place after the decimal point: 6.7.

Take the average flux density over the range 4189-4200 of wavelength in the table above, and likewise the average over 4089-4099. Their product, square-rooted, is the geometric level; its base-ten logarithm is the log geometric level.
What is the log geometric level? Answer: 1.78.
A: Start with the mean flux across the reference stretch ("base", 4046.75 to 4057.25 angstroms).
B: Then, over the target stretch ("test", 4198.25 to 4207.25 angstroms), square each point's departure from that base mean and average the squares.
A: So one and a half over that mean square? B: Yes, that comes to 0.0024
